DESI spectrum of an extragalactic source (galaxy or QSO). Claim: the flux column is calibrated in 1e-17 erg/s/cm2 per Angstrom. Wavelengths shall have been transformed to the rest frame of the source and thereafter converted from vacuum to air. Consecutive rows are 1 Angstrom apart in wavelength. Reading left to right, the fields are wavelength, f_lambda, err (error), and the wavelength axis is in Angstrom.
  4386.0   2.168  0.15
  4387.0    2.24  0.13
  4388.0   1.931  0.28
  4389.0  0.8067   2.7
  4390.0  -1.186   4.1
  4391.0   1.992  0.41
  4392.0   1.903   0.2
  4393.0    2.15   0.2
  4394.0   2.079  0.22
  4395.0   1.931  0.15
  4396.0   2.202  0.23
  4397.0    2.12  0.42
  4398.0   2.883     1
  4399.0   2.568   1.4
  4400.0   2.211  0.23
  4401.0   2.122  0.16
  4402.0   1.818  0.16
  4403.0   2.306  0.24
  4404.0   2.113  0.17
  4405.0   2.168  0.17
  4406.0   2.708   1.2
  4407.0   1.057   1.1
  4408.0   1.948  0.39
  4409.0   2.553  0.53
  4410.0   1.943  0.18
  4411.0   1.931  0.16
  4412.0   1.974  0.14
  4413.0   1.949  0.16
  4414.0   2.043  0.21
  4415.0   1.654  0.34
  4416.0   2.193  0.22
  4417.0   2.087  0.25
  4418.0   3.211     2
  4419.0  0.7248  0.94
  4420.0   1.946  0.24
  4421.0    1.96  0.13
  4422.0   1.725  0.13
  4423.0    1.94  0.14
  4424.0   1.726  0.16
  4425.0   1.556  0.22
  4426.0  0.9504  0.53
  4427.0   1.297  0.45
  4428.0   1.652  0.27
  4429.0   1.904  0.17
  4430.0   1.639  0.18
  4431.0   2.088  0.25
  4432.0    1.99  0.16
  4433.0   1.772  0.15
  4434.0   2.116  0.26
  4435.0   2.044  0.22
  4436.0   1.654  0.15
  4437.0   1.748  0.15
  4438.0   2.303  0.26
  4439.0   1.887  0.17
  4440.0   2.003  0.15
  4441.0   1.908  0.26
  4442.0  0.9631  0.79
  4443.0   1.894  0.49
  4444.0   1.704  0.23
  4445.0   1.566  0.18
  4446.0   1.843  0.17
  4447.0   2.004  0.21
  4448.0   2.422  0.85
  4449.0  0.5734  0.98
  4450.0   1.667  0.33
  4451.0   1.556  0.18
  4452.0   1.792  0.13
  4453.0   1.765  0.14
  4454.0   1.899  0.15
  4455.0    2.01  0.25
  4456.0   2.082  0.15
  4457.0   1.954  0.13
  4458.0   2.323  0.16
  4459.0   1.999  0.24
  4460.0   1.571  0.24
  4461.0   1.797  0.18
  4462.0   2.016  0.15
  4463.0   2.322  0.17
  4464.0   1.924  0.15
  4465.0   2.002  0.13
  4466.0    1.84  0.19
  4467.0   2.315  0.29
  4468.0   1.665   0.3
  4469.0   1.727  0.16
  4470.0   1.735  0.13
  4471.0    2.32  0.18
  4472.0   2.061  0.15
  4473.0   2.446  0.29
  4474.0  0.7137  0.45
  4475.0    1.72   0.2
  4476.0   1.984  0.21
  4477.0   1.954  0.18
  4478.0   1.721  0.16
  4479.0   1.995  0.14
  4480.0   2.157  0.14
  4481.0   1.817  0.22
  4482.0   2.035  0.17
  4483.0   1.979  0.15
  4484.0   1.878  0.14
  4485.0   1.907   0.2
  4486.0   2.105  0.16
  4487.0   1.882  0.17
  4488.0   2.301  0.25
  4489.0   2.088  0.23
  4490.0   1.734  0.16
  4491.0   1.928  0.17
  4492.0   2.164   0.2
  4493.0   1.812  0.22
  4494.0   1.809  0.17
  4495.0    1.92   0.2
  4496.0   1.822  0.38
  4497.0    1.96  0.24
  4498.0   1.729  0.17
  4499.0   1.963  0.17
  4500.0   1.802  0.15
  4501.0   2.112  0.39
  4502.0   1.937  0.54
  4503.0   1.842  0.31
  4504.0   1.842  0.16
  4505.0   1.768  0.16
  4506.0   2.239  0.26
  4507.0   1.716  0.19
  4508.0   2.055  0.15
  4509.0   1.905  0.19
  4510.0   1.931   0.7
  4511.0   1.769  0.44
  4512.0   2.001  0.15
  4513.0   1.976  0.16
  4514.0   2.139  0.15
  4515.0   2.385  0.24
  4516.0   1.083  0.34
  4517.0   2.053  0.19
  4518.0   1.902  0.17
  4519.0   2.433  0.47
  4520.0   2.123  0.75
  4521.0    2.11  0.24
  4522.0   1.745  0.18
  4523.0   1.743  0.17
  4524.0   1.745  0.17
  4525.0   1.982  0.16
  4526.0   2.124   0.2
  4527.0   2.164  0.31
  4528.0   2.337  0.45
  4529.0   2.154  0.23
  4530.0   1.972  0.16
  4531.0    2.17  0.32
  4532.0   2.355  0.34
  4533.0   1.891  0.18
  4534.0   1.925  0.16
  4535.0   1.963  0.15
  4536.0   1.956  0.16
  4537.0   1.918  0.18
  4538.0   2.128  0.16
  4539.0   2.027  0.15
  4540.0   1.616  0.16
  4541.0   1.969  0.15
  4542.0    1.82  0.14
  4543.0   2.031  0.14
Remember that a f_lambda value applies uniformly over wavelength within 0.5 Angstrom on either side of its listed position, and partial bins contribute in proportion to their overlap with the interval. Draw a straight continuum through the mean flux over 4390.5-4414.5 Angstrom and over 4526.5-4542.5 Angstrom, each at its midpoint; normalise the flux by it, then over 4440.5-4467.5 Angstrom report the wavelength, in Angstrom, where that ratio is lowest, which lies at 4449.0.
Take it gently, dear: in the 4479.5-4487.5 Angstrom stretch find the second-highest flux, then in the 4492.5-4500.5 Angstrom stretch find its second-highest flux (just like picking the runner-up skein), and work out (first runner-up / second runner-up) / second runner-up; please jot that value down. 0.55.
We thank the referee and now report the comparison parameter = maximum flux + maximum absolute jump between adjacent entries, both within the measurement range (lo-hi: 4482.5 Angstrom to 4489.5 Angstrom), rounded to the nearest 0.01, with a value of 2.72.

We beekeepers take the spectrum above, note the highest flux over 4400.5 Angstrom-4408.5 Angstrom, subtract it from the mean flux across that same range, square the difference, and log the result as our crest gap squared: 0.46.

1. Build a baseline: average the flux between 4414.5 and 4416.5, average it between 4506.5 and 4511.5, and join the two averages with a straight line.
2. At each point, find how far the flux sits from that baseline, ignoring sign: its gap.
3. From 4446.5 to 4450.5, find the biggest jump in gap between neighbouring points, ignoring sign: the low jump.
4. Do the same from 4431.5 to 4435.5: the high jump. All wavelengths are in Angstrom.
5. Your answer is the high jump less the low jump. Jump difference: -1.0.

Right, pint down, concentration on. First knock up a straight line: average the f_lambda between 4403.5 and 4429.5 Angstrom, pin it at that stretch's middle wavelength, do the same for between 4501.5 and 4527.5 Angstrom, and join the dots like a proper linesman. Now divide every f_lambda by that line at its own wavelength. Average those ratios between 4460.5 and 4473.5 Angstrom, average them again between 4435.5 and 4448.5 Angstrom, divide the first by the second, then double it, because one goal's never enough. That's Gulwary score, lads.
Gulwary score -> 2.17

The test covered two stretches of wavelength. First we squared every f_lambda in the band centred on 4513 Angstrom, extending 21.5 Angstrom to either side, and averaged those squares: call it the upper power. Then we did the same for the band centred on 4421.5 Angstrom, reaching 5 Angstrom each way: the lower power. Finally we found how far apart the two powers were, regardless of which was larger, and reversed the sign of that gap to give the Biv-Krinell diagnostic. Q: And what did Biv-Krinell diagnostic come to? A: -0.34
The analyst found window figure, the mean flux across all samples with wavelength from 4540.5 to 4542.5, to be 1.89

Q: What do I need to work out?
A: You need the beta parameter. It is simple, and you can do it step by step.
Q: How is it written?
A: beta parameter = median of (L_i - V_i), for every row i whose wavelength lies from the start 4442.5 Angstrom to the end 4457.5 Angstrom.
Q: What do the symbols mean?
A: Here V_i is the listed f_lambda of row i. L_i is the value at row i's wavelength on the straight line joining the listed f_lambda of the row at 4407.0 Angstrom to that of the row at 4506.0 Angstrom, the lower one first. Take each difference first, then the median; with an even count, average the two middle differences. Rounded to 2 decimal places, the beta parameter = -0.28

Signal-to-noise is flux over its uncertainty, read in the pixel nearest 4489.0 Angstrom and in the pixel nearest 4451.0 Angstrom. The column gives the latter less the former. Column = 0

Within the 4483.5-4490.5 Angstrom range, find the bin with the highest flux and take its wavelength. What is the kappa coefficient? 4488.0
